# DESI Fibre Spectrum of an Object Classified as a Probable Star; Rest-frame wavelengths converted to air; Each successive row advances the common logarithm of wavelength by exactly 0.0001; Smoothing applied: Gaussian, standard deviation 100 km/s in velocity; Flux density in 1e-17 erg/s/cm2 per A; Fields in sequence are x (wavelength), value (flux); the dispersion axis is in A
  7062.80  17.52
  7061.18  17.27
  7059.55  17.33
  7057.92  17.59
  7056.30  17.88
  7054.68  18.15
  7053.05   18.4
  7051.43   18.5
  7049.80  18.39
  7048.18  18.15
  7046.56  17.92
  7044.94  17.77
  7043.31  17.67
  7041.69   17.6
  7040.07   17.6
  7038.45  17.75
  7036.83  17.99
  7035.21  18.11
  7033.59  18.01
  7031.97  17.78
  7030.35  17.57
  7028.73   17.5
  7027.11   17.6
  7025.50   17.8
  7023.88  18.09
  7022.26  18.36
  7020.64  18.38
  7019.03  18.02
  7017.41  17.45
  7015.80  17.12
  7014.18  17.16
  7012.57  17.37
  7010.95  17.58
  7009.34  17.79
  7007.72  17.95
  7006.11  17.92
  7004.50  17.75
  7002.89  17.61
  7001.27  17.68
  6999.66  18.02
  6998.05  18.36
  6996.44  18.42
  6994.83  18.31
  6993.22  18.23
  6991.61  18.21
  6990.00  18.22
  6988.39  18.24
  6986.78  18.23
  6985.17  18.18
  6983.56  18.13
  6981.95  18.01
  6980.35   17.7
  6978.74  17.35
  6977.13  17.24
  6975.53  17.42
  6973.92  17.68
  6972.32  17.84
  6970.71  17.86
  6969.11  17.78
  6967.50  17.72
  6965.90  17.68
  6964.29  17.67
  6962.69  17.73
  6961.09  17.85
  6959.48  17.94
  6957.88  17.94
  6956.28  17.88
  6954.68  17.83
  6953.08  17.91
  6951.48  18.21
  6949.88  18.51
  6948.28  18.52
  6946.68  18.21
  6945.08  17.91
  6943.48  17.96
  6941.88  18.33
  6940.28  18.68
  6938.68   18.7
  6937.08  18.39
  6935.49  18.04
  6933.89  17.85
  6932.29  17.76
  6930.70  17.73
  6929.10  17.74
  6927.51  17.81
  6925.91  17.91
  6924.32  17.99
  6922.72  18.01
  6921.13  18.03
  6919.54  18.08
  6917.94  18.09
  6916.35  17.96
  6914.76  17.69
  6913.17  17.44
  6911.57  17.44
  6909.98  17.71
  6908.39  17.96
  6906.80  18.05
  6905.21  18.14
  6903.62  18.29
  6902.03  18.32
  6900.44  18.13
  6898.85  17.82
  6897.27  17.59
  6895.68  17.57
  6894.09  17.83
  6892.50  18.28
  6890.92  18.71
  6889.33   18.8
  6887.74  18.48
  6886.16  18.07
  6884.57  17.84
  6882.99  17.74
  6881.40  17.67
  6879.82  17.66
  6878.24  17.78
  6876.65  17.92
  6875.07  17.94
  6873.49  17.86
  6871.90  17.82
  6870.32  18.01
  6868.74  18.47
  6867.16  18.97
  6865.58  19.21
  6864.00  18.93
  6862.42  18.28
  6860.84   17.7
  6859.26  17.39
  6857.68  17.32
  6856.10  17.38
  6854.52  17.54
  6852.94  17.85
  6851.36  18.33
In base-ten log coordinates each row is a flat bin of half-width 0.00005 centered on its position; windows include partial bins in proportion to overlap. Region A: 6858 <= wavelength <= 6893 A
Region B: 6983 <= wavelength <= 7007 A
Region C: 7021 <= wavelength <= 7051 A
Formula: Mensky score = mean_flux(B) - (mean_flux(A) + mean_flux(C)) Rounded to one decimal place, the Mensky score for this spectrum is -17.9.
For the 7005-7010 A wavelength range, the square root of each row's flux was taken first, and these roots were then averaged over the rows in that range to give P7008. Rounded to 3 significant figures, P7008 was 4.23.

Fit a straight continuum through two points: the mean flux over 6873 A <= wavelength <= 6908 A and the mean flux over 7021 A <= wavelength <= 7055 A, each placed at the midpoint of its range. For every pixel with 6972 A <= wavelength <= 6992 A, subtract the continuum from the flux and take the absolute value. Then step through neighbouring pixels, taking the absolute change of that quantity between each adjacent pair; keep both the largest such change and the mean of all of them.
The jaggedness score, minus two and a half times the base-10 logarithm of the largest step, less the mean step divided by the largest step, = 0.77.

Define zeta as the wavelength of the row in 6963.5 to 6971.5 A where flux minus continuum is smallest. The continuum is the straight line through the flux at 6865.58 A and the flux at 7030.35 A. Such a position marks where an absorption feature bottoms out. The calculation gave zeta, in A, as 6964.29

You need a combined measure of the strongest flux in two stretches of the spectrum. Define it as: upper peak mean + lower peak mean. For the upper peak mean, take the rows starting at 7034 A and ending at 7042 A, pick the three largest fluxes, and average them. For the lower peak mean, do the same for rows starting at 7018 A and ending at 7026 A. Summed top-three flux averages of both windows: 36.23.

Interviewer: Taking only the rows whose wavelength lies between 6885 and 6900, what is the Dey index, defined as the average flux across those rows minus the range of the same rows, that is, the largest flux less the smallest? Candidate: 16.9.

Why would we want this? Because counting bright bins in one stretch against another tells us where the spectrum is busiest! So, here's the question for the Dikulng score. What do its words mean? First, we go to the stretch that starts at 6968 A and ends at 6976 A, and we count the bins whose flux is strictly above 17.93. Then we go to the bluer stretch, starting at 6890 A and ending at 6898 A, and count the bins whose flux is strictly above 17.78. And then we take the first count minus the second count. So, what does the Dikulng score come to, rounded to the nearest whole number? -3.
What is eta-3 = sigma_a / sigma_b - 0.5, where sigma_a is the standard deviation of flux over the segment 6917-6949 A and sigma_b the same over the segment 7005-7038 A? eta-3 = 0.33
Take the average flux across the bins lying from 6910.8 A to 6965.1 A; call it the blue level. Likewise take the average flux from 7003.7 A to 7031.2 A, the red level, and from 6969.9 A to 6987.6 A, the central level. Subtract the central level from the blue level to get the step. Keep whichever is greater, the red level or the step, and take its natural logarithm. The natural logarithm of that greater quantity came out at 2.875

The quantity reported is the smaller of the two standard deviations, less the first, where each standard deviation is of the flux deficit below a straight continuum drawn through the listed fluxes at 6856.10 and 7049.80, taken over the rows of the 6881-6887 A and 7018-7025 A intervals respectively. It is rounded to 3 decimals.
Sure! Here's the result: 0.000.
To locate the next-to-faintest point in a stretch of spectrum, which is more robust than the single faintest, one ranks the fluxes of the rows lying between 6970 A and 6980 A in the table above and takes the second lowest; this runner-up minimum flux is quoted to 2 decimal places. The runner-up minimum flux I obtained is 17.35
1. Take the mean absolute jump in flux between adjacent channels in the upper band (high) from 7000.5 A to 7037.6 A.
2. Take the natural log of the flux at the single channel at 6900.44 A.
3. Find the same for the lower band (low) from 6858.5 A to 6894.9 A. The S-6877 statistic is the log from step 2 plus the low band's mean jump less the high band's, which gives 2.97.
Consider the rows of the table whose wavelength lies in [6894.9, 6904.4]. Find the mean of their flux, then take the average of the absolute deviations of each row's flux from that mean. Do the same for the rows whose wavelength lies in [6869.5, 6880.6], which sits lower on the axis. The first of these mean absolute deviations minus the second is 0.21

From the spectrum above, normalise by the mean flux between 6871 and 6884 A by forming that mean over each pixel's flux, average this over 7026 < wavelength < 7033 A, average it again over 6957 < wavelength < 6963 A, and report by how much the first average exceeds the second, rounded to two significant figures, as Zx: 0.014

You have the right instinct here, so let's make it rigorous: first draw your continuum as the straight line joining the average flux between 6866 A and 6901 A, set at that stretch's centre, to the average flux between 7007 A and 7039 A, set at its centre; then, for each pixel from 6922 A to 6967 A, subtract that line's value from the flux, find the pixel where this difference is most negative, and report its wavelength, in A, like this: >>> 6930.70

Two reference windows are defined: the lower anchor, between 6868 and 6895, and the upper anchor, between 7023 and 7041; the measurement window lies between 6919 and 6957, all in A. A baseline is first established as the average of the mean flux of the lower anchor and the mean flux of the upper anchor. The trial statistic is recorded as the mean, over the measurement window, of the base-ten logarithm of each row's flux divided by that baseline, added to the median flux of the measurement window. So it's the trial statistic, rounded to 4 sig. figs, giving 18.00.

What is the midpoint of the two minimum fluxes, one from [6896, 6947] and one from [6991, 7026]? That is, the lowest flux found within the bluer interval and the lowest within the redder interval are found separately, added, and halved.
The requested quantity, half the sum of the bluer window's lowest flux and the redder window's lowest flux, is 17.3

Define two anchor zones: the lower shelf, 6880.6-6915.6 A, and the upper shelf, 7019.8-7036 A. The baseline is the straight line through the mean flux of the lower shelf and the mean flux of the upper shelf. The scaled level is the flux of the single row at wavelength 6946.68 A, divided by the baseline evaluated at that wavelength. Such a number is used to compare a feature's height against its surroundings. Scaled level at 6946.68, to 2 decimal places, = 1.01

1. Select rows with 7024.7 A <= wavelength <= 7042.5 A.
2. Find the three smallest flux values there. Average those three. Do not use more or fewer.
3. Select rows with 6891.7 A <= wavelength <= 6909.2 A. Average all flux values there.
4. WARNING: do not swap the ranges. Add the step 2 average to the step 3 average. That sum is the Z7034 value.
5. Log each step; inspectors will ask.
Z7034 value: 35.6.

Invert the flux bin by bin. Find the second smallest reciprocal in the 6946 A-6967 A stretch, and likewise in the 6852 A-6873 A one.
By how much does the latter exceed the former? -0.0013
